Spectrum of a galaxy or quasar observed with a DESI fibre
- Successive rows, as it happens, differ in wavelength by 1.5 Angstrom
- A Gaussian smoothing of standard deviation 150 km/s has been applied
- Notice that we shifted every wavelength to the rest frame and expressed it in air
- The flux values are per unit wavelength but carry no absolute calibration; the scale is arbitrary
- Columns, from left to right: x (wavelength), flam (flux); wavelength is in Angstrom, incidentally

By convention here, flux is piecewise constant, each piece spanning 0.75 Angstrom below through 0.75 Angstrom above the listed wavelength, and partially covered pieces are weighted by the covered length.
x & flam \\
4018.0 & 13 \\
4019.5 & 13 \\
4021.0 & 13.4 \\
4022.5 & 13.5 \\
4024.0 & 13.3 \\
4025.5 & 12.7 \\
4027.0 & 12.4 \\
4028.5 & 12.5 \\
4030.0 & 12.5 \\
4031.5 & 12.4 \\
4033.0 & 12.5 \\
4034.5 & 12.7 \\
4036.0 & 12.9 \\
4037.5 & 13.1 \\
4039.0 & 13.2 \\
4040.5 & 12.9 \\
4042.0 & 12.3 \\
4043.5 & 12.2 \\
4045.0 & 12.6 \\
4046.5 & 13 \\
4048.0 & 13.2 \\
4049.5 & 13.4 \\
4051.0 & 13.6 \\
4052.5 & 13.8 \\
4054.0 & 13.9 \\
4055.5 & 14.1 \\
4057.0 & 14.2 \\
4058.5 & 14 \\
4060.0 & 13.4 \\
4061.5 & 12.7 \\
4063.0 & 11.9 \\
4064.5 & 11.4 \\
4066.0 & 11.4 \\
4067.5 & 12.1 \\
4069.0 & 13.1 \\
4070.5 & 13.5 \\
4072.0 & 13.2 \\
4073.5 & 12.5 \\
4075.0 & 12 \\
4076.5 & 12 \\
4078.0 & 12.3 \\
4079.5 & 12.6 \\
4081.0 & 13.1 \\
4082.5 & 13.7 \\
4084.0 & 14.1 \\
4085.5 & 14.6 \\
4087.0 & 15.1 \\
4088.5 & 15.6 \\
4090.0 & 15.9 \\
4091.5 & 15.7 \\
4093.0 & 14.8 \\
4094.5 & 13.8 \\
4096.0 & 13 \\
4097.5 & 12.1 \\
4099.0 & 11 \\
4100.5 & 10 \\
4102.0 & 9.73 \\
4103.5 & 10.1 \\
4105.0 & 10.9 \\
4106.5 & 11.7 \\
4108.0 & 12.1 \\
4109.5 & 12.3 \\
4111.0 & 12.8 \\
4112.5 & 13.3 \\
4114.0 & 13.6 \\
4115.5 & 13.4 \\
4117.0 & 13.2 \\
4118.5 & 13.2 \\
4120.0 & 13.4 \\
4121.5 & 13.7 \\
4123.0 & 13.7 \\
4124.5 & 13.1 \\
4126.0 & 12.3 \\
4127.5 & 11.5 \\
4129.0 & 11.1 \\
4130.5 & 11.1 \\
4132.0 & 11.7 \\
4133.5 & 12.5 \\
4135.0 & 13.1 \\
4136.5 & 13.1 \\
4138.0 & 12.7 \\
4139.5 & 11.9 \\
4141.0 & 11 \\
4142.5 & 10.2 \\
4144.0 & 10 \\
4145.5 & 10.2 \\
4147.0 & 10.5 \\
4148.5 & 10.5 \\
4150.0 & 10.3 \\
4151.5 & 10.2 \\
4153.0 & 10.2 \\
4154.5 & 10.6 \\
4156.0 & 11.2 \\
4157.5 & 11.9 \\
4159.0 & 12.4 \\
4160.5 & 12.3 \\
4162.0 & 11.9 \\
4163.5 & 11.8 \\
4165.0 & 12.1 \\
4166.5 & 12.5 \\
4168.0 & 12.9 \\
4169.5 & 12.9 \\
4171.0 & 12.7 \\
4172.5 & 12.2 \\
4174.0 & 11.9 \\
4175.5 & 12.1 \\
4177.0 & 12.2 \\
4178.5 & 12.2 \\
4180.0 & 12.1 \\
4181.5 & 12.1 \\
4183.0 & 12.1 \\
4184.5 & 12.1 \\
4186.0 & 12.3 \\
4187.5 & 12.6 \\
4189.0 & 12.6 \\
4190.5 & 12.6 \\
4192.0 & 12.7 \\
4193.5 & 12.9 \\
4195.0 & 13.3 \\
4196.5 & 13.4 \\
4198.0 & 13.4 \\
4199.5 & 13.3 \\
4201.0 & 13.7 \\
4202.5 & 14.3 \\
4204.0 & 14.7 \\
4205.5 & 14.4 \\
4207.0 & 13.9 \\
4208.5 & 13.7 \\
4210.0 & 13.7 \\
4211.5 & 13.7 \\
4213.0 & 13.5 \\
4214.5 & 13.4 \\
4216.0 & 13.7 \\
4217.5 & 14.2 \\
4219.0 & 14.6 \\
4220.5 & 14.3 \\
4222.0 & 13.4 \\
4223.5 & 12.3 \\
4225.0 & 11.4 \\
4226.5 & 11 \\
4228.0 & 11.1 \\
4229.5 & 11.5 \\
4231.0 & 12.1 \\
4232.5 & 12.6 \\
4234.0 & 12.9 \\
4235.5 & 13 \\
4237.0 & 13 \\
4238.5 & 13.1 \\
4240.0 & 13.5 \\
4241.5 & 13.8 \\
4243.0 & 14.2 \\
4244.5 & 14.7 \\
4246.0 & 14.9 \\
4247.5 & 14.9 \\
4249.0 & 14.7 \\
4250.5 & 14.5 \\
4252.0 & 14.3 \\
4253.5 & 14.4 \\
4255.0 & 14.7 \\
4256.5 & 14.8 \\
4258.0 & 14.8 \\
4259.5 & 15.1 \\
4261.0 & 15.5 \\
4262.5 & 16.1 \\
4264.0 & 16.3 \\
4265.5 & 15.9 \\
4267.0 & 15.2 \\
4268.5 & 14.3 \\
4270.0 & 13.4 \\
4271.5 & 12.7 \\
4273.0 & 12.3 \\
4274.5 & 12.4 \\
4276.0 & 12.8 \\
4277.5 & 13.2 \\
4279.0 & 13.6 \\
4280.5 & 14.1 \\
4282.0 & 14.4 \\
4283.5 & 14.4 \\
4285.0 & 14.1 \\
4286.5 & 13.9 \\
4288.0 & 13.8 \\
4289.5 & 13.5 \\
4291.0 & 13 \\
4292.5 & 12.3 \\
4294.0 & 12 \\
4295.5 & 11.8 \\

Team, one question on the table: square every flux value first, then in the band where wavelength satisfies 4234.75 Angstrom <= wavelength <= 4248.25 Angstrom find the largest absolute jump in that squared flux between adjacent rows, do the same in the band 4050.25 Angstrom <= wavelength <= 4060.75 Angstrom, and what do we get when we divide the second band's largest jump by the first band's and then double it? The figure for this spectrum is 2.3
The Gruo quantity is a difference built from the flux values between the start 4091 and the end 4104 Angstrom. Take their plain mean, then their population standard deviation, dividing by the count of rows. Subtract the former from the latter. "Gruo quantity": -10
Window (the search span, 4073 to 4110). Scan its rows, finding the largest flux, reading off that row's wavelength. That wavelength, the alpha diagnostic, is 4090.0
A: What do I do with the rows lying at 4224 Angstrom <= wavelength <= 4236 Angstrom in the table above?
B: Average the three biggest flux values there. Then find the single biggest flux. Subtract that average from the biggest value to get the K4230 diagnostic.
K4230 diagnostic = 0.17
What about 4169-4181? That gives 0.30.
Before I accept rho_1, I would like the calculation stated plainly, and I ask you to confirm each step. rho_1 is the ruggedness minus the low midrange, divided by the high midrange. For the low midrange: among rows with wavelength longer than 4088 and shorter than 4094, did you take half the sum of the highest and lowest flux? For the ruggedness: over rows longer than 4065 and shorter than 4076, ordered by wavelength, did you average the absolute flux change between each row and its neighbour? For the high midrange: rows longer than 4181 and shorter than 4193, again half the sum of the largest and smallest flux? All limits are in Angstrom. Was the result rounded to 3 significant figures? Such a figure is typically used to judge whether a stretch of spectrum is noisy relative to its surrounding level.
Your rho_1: -1.19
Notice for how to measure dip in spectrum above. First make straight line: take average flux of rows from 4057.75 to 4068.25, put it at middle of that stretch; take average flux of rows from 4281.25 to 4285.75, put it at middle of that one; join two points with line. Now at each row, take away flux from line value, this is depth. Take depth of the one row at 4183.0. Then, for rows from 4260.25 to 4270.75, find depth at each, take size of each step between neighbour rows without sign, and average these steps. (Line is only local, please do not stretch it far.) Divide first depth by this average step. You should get 2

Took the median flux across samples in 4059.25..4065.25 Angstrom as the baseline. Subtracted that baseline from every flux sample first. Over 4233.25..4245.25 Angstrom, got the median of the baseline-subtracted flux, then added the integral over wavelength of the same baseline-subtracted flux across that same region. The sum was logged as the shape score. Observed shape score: 16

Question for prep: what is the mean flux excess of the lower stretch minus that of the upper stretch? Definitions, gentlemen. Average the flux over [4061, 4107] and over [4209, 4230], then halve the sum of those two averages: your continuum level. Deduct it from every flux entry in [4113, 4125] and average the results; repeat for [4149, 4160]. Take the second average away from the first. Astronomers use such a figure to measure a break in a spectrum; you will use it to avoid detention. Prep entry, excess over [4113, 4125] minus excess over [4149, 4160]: 2.4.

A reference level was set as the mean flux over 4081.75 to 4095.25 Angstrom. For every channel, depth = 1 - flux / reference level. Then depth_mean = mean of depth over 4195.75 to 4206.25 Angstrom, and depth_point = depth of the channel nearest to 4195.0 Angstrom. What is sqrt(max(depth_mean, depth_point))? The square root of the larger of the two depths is 0.32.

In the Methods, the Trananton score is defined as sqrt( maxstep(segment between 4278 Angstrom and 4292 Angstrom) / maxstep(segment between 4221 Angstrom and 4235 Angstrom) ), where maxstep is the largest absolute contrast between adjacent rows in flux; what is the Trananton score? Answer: 0.67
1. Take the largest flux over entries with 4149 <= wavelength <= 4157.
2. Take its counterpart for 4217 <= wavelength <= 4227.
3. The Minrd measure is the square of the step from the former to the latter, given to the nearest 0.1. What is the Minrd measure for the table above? 11.6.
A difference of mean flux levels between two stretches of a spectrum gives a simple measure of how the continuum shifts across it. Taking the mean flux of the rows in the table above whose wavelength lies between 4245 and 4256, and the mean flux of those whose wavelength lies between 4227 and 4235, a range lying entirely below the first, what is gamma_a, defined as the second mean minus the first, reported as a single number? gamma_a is -2.6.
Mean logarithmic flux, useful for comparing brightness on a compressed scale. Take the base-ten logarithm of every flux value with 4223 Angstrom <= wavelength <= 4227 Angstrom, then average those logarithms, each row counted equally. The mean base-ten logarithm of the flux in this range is 1.06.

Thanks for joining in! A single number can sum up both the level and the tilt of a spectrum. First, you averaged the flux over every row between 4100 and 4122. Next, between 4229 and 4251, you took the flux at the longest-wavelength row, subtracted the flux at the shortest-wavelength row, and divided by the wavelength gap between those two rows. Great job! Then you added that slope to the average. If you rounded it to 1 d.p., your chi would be 12.4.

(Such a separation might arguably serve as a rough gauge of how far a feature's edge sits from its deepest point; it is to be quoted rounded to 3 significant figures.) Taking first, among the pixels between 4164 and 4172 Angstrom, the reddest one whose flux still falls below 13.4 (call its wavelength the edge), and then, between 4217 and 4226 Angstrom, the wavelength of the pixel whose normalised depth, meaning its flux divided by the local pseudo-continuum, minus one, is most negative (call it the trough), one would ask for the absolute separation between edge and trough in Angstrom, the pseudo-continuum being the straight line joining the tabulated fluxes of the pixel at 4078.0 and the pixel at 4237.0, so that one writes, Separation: 54.0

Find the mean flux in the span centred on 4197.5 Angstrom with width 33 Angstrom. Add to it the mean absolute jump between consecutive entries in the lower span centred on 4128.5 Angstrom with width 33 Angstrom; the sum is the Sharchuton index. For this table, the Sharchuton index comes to 13.7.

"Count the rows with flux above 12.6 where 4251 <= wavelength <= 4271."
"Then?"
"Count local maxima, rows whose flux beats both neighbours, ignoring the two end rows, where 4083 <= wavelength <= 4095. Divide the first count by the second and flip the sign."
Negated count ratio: -13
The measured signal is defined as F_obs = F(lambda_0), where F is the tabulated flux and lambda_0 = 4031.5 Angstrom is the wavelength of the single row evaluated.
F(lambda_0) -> 12.4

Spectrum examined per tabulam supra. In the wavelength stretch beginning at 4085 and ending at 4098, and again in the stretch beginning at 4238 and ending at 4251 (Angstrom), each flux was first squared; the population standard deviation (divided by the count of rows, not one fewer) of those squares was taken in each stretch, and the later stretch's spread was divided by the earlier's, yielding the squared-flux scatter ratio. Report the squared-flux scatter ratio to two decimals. 0.50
